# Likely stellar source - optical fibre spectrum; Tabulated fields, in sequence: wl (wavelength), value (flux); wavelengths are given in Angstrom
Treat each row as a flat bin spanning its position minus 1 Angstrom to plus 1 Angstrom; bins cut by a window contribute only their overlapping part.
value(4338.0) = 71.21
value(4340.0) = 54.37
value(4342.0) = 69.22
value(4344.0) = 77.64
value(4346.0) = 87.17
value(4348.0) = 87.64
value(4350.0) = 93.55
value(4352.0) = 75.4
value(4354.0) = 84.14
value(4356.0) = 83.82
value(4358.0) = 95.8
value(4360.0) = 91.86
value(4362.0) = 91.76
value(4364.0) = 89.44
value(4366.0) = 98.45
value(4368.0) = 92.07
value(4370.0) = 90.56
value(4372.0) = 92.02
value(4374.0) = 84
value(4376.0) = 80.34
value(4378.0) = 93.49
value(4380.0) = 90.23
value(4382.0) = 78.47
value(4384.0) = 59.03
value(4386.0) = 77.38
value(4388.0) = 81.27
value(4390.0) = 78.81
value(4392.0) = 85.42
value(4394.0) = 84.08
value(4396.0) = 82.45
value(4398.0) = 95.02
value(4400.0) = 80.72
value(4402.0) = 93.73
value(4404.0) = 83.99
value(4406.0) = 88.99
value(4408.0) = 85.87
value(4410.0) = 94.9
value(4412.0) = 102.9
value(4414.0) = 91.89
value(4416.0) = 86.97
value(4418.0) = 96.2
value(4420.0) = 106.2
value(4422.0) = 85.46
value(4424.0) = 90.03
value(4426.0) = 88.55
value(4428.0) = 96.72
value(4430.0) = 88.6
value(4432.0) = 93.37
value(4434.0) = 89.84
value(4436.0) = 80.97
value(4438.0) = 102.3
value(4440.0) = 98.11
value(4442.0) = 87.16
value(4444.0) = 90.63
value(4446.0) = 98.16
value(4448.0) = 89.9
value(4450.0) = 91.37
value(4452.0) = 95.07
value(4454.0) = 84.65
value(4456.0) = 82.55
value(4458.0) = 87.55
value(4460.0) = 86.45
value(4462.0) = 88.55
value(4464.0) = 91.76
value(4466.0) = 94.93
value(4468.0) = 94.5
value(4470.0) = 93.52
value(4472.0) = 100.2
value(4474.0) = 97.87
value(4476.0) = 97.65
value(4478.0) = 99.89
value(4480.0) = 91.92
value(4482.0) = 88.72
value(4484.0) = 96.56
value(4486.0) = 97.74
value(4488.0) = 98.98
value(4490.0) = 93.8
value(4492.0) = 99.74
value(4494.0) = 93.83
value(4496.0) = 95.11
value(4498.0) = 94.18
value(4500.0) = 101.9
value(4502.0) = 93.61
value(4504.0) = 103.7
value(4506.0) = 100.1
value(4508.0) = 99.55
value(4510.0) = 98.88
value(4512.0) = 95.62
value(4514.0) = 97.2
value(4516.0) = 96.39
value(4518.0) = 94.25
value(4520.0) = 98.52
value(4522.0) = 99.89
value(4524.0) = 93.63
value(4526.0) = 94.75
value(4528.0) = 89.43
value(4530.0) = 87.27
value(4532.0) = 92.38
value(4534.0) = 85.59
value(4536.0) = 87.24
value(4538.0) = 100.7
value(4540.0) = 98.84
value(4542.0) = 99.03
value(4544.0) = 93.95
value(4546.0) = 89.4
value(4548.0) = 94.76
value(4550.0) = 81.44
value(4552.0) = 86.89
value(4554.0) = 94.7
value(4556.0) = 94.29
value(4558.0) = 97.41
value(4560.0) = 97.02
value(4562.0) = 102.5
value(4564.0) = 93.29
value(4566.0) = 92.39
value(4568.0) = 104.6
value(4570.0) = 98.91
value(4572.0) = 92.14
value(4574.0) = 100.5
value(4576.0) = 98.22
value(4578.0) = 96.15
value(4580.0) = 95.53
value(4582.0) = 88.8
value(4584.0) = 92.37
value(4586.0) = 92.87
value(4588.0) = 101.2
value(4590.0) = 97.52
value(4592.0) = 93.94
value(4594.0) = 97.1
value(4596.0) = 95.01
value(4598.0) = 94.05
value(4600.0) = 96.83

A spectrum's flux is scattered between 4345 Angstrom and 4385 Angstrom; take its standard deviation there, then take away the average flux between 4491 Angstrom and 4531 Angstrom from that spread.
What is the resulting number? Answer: -88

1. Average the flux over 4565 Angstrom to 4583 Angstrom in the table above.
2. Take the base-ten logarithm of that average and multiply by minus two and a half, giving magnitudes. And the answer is -4.96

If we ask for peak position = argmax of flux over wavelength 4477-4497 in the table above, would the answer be 4478.0 Angstrom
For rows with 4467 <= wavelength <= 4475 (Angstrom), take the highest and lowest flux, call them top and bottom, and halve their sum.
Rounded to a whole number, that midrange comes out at 97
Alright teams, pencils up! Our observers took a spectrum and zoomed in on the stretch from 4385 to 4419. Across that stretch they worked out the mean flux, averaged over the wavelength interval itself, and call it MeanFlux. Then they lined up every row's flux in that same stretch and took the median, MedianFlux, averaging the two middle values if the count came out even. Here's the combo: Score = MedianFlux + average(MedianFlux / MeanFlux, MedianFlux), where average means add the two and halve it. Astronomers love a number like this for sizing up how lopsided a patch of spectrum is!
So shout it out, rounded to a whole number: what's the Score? 129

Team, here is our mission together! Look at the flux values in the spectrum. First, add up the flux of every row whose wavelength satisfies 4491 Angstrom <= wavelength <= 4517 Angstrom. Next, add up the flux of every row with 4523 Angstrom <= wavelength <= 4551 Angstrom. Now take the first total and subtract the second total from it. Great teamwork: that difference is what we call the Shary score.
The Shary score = -19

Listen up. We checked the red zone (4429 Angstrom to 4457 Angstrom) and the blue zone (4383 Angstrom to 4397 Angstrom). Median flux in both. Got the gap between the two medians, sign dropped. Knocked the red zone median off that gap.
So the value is -81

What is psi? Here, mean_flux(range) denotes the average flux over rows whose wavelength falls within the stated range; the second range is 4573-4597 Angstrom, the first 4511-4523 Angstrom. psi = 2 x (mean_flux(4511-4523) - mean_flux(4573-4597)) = 2.4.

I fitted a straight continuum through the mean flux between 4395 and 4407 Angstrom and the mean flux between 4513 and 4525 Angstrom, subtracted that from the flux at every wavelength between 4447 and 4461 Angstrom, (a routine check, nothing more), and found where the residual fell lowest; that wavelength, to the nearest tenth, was 4456.0 Angstrom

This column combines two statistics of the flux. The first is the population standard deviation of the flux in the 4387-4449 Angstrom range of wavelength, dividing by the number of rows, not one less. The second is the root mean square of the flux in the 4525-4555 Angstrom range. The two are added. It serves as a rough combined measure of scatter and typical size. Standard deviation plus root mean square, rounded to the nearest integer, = 99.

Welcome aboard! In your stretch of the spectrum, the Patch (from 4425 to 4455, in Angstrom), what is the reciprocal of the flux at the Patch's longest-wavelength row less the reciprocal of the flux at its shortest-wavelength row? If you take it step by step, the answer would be 0.0005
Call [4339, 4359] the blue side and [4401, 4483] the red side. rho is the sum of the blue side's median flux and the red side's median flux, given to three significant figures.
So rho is 176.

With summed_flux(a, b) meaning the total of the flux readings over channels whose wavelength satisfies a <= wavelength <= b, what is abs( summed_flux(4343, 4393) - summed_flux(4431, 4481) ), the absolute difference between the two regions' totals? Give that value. 169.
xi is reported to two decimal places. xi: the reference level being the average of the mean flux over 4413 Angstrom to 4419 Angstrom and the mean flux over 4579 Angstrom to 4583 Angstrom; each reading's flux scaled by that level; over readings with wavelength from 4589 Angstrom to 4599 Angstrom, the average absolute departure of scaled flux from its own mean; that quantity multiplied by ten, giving 0.16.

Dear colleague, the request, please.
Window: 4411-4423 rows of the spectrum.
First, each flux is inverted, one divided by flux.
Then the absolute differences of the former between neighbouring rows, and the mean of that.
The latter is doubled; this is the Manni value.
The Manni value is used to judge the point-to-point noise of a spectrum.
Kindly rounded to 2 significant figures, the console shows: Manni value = 0.0025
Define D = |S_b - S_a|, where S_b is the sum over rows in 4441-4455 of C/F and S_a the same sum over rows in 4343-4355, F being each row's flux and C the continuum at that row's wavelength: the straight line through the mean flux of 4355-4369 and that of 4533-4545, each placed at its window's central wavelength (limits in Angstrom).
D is 0.60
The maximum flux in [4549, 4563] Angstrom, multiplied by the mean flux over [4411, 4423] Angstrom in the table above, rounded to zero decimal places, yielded 9731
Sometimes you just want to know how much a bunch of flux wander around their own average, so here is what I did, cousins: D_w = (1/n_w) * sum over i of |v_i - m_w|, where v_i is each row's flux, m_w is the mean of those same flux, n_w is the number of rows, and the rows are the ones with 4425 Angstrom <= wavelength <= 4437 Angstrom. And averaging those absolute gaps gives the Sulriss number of 3.6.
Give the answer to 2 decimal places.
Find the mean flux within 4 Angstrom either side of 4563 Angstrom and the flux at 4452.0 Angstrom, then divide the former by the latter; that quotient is 1.01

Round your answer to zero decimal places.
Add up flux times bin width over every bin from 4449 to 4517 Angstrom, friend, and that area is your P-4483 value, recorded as 6448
